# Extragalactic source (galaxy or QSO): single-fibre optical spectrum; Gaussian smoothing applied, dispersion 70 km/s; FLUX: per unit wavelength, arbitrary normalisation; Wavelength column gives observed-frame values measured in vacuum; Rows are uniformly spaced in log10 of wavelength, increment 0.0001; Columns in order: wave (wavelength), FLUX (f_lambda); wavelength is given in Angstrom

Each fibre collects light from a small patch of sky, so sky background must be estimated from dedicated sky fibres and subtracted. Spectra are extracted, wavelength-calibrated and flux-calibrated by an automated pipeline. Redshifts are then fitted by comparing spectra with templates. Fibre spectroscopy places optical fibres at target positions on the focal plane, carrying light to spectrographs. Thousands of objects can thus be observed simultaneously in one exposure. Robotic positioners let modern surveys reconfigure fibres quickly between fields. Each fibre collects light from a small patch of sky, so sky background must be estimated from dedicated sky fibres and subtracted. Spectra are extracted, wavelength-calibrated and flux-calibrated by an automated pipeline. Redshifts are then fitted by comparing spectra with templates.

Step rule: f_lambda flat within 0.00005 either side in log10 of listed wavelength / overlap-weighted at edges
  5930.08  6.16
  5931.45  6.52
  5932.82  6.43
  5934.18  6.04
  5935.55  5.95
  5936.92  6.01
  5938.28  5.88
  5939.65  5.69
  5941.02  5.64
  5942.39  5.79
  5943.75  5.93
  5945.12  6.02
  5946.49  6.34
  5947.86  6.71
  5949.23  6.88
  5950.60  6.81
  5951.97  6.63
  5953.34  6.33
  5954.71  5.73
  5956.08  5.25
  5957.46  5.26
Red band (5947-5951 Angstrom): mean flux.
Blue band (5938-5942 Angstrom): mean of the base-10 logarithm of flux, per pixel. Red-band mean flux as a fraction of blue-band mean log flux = 9.0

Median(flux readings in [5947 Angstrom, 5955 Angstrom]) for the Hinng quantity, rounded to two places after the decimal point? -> 6.67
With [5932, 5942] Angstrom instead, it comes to 5.95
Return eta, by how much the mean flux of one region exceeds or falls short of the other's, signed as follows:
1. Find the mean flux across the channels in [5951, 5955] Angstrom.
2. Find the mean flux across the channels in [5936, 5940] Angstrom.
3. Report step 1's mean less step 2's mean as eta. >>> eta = 0.4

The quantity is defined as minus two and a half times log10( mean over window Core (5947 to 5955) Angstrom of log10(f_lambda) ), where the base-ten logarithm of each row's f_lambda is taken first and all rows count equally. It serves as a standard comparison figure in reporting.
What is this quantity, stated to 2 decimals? 0.22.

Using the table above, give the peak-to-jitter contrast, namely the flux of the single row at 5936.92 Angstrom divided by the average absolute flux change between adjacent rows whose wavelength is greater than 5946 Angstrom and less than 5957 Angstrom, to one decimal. 19.4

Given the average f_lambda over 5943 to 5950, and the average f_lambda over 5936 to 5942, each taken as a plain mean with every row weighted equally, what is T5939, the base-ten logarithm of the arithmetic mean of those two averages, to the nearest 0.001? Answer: 0.785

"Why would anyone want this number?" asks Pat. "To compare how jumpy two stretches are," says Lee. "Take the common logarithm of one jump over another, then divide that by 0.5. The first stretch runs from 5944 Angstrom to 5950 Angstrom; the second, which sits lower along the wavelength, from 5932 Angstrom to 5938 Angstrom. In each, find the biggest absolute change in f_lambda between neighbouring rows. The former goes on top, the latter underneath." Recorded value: 0.0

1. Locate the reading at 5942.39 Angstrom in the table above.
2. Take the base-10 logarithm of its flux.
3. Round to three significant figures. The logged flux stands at 0.763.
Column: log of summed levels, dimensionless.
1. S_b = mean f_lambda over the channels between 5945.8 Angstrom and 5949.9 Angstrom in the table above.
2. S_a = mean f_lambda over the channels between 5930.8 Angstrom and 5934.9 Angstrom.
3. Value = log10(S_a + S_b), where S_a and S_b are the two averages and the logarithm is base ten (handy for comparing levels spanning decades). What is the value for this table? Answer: 1.11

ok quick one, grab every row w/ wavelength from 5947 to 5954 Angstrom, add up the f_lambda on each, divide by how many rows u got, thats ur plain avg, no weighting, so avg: 6.67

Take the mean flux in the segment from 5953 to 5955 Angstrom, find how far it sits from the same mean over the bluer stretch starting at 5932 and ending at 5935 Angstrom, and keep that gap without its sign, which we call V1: 0.2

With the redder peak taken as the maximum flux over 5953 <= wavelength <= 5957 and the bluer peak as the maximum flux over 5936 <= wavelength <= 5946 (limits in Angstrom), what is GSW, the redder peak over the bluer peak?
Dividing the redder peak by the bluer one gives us 1.05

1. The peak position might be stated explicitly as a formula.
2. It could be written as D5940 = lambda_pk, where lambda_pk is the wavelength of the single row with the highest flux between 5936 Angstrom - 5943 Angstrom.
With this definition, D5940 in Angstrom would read 5936.92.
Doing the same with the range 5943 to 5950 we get 5949.23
